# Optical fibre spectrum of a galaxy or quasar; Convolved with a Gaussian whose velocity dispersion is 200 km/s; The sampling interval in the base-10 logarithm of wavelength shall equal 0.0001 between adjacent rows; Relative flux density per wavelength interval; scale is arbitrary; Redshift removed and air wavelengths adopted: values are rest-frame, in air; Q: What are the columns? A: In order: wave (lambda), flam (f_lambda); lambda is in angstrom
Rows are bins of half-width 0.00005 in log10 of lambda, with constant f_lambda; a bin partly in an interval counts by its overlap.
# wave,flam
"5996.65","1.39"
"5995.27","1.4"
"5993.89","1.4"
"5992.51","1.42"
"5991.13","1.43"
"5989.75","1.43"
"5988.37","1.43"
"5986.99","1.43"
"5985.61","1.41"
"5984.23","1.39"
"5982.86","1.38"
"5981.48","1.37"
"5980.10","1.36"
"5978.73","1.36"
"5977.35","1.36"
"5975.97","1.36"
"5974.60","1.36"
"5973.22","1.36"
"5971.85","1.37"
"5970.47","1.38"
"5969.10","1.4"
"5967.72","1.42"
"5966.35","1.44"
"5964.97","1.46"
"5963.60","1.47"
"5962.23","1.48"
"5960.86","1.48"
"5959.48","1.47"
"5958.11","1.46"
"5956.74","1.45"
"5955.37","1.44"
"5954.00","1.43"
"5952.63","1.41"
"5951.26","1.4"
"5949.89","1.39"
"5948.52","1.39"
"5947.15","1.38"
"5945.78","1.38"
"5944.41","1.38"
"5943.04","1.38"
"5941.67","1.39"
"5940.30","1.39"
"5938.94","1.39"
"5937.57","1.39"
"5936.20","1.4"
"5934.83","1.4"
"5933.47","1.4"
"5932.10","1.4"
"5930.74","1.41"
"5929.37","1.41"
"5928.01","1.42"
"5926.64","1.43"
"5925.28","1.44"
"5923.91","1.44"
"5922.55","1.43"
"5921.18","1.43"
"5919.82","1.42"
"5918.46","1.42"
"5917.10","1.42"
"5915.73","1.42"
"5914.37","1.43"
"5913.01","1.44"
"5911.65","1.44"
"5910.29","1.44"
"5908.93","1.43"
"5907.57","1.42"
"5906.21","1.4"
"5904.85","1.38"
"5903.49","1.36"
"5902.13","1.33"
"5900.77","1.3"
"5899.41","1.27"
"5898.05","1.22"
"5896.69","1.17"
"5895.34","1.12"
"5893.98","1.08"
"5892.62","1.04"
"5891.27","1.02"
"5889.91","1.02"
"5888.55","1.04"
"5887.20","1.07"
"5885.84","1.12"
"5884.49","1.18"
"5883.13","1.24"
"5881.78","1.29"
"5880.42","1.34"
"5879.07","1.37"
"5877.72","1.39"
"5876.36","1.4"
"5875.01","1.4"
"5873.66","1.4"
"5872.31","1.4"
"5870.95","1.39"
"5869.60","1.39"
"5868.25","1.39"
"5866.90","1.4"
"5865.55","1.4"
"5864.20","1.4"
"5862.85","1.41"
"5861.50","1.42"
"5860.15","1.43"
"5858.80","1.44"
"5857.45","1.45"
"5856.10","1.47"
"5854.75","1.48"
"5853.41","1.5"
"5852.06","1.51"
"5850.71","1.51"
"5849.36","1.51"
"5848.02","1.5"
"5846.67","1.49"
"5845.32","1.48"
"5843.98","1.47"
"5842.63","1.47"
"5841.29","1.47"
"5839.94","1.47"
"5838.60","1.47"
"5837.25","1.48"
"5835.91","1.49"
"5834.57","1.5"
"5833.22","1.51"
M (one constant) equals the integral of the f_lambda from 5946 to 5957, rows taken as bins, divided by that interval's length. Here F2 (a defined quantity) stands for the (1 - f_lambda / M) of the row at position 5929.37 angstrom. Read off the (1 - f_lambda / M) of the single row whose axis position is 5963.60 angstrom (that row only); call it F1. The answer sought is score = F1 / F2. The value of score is 50.2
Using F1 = -0.04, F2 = 0.00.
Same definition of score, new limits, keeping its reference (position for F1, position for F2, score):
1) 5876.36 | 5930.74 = -7.2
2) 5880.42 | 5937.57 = 3.7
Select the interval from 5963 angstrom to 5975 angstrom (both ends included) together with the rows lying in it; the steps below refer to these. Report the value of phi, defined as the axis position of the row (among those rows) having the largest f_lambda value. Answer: 5963.60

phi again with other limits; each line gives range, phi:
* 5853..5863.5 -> 5853.41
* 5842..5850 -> 5849.36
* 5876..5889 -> 5876.36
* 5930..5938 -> 5930.74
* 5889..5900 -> 5899.41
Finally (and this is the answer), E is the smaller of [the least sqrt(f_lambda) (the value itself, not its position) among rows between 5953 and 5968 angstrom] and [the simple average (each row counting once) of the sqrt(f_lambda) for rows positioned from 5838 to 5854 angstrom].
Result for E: 1.19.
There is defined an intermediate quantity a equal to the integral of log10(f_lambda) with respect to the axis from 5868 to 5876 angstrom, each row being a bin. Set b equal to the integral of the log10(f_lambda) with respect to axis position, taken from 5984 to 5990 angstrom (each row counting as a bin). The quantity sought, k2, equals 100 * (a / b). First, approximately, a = 1.2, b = 0.91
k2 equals 127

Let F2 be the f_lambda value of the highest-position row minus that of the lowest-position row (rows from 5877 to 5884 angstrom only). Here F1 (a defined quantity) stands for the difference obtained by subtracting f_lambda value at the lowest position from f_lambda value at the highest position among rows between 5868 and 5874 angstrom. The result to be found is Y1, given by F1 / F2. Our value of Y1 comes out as -0.1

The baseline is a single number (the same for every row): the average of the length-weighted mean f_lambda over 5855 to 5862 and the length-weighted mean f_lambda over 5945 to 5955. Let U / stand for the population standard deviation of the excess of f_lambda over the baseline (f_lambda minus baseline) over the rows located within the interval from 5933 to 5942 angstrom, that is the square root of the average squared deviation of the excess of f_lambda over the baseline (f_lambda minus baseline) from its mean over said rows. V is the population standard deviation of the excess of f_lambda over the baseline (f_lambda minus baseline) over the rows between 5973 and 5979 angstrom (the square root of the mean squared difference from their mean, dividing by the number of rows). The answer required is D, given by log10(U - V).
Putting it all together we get -2.3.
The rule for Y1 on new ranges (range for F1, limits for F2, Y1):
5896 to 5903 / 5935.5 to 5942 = -16.0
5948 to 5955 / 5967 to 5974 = -0.7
